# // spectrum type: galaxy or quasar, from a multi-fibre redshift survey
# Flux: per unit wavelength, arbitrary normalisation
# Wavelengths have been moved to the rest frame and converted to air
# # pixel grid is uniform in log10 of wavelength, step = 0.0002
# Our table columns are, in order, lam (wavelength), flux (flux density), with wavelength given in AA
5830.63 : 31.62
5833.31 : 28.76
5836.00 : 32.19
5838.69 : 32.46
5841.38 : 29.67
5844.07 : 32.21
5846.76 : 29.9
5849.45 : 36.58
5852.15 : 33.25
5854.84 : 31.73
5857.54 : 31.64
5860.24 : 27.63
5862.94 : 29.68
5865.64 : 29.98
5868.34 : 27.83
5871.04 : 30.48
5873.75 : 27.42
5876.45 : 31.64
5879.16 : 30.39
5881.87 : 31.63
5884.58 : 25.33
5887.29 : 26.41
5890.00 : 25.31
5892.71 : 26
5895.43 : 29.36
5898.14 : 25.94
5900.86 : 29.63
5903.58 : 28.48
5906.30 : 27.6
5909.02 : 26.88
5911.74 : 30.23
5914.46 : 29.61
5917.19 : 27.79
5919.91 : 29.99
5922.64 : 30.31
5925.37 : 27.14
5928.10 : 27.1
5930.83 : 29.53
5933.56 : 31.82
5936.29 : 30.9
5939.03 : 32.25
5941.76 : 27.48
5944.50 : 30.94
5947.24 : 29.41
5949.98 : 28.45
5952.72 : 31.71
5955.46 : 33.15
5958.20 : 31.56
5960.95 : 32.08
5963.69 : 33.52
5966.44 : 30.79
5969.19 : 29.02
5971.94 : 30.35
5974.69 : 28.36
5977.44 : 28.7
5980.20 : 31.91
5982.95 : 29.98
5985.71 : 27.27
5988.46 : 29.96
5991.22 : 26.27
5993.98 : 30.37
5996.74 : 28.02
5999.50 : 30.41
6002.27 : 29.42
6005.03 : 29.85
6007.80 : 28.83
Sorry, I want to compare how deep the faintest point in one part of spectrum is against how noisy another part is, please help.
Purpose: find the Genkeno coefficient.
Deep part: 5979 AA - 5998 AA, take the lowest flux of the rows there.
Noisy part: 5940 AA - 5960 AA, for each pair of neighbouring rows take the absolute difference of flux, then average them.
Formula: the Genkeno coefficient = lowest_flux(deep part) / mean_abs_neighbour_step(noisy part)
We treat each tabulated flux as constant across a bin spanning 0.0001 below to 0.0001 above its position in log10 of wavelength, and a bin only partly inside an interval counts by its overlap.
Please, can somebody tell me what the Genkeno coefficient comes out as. 13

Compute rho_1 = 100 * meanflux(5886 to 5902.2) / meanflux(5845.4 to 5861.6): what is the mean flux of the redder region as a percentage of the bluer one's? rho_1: 85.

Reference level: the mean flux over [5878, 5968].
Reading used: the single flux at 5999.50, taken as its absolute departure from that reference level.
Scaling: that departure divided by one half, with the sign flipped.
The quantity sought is -2.1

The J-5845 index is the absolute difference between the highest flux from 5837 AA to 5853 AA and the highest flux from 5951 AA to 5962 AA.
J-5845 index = 3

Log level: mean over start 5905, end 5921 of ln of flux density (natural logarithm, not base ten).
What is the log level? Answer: 3.36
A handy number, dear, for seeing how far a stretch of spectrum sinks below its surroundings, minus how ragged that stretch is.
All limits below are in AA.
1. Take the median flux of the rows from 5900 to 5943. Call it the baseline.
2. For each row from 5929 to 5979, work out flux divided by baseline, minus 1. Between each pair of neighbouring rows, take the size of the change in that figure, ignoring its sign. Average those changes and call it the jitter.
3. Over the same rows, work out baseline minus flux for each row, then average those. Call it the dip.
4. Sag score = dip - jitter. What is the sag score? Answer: -1.0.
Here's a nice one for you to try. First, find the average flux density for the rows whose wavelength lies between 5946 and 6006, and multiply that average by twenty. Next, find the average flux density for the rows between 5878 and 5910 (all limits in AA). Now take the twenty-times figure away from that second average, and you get -573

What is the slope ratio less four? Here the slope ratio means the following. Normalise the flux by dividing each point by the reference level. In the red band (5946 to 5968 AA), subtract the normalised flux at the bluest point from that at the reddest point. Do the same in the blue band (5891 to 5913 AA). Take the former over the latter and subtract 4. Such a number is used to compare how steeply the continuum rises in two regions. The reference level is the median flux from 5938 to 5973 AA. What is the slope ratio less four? -3.67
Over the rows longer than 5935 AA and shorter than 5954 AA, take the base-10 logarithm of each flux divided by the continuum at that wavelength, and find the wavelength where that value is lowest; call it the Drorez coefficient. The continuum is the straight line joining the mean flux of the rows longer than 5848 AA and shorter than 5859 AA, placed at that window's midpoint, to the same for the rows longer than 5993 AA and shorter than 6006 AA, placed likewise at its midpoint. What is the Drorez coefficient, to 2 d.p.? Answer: 5941.76 AA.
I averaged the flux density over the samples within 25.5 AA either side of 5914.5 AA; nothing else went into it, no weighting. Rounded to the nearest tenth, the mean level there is 28.7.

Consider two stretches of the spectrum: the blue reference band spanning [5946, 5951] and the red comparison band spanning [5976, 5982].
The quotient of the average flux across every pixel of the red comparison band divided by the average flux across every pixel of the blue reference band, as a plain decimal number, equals 1.05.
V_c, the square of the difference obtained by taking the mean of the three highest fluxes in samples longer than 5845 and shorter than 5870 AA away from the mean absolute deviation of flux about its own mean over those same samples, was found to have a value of 1007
